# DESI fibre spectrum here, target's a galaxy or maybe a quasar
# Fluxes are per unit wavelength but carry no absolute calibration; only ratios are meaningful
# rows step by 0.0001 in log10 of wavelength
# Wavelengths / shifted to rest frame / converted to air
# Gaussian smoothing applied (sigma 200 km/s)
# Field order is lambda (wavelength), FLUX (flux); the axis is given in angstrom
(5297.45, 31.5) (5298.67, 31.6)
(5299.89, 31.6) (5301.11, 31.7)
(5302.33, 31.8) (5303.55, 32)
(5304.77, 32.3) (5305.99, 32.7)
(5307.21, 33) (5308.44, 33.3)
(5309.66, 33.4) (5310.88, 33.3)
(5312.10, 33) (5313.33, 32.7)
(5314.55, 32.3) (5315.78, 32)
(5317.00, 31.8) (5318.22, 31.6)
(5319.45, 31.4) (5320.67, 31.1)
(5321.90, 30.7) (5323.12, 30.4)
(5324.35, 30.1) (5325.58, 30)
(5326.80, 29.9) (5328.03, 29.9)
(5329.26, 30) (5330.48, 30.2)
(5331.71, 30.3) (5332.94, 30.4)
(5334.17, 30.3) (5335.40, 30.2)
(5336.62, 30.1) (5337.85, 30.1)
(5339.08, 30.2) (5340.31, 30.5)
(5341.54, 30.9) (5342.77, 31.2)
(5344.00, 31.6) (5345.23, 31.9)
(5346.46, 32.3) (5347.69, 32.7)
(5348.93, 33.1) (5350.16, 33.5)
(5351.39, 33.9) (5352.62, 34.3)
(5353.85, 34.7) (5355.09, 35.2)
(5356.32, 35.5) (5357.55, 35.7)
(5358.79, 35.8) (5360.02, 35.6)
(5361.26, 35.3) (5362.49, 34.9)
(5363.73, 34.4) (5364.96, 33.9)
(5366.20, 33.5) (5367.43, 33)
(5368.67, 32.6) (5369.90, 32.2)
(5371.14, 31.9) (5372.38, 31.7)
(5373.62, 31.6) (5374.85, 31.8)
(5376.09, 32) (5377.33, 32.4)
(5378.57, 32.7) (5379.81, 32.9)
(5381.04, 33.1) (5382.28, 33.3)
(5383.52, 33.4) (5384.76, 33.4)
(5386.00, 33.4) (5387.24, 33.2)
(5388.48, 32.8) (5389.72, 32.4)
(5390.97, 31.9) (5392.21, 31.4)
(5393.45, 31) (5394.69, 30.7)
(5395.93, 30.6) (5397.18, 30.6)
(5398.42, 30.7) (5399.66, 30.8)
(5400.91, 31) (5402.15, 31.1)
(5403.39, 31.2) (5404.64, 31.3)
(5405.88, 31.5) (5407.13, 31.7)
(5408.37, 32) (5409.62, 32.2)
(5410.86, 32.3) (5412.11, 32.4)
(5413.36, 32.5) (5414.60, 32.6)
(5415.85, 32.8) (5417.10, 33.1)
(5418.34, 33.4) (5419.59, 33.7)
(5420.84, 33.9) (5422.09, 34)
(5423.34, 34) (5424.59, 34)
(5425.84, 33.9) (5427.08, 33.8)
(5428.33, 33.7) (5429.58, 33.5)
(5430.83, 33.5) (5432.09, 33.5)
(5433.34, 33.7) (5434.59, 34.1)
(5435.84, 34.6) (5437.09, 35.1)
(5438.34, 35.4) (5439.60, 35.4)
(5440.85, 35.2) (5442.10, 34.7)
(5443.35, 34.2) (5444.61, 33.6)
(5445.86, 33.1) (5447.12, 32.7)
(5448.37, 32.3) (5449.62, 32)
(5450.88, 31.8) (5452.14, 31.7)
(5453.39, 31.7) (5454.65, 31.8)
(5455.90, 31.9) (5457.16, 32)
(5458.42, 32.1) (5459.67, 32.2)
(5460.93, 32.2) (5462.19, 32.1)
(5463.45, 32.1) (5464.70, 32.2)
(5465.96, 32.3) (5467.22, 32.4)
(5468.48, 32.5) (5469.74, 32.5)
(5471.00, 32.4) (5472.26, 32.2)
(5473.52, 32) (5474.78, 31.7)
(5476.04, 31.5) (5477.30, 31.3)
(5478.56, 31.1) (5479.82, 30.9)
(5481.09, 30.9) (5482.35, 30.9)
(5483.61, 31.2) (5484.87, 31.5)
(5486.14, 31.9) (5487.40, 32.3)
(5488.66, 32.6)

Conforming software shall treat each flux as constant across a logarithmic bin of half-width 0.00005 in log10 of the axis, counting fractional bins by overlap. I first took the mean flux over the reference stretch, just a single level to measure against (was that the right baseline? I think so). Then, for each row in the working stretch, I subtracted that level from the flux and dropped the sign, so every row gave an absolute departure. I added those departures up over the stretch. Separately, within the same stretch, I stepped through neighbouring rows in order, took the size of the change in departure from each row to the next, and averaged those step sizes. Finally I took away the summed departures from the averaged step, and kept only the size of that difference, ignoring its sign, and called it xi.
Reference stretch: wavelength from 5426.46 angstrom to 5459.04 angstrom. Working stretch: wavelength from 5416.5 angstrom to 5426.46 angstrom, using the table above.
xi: 3.6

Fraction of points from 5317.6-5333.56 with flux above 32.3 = 0.0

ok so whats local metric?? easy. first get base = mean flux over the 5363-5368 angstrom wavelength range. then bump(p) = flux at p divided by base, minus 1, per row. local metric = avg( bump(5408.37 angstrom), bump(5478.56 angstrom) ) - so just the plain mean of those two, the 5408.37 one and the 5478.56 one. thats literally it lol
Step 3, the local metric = -0.06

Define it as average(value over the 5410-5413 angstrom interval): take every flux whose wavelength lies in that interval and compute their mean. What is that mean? 32.3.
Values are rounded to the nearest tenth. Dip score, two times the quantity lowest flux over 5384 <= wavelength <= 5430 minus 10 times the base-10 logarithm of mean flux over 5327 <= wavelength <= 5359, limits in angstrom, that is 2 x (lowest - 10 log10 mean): 31.1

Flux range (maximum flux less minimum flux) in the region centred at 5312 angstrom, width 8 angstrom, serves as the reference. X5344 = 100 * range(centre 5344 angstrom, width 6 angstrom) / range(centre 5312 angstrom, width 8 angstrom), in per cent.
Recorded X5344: 100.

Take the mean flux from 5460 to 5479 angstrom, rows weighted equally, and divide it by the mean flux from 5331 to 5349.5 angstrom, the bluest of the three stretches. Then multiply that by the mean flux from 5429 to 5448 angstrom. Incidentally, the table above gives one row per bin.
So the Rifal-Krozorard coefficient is 35.2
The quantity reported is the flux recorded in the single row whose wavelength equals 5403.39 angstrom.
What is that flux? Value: 31.2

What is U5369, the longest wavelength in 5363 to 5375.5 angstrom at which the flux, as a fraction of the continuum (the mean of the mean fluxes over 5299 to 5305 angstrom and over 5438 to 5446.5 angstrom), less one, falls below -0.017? 5374.85 angstrom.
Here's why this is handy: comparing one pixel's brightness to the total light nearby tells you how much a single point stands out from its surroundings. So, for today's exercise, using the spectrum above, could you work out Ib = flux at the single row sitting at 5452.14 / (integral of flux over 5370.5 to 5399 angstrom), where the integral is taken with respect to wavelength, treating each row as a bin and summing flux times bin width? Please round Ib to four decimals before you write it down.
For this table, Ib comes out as 0.0346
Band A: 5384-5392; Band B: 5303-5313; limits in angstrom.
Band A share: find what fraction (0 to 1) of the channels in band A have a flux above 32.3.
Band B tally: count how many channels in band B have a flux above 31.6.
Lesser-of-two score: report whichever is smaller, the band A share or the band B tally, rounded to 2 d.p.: 0.83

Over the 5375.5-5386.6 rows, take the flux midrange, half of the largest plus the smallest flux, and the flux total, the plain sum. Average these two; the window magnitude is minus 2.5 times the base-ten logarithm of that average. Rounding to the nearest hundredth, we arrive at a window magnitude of -5.54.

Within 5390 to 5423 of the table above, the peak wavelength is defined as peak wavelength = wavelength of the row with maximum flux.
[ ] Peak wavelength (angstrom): 5422.09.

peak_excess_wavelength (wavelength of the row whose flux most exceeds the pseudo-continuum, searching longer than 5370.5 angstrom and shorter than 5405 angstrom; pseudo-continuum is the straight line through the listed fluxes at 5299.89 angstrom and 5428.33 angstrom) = 5383.52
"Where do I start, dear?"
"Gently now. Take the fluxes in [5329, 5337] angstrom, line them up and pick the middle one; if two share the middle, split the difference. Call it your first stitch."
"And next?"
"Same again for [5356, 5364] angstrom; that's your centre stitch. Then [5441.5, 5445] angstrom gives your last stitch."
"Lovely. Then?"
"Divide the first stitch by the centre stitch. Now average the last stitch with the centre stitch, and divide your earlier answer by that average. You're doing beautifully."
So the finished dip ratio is 0.0244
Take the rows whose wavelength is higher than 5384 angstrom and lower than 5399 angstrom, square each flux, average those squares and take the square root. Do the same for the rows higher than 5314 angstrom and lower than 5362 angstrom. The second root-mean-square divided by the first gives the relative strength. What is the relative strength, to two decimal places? 1.01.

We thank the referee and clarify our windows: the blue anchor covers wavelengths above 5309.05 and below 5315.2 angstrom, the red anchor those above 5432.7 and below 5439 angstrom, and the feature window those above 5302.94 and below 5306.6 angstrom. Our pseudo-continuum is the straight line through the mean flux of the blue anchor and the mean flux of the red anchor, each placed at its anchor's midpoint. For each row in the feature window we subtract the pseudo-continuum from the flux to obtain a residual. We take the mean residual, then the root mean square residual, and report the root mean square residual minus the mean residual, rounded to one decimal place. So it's 1.1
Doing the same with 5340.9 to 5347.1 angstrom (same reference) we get 3.6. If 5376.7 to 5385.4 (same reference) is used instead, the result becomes 1.7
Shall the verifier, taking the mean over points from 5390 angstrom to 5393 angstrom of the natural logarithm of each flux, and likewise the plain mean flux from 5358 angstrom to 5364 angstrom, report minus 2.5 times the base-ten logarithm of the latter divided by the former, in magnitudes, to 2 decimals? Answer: -2.52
